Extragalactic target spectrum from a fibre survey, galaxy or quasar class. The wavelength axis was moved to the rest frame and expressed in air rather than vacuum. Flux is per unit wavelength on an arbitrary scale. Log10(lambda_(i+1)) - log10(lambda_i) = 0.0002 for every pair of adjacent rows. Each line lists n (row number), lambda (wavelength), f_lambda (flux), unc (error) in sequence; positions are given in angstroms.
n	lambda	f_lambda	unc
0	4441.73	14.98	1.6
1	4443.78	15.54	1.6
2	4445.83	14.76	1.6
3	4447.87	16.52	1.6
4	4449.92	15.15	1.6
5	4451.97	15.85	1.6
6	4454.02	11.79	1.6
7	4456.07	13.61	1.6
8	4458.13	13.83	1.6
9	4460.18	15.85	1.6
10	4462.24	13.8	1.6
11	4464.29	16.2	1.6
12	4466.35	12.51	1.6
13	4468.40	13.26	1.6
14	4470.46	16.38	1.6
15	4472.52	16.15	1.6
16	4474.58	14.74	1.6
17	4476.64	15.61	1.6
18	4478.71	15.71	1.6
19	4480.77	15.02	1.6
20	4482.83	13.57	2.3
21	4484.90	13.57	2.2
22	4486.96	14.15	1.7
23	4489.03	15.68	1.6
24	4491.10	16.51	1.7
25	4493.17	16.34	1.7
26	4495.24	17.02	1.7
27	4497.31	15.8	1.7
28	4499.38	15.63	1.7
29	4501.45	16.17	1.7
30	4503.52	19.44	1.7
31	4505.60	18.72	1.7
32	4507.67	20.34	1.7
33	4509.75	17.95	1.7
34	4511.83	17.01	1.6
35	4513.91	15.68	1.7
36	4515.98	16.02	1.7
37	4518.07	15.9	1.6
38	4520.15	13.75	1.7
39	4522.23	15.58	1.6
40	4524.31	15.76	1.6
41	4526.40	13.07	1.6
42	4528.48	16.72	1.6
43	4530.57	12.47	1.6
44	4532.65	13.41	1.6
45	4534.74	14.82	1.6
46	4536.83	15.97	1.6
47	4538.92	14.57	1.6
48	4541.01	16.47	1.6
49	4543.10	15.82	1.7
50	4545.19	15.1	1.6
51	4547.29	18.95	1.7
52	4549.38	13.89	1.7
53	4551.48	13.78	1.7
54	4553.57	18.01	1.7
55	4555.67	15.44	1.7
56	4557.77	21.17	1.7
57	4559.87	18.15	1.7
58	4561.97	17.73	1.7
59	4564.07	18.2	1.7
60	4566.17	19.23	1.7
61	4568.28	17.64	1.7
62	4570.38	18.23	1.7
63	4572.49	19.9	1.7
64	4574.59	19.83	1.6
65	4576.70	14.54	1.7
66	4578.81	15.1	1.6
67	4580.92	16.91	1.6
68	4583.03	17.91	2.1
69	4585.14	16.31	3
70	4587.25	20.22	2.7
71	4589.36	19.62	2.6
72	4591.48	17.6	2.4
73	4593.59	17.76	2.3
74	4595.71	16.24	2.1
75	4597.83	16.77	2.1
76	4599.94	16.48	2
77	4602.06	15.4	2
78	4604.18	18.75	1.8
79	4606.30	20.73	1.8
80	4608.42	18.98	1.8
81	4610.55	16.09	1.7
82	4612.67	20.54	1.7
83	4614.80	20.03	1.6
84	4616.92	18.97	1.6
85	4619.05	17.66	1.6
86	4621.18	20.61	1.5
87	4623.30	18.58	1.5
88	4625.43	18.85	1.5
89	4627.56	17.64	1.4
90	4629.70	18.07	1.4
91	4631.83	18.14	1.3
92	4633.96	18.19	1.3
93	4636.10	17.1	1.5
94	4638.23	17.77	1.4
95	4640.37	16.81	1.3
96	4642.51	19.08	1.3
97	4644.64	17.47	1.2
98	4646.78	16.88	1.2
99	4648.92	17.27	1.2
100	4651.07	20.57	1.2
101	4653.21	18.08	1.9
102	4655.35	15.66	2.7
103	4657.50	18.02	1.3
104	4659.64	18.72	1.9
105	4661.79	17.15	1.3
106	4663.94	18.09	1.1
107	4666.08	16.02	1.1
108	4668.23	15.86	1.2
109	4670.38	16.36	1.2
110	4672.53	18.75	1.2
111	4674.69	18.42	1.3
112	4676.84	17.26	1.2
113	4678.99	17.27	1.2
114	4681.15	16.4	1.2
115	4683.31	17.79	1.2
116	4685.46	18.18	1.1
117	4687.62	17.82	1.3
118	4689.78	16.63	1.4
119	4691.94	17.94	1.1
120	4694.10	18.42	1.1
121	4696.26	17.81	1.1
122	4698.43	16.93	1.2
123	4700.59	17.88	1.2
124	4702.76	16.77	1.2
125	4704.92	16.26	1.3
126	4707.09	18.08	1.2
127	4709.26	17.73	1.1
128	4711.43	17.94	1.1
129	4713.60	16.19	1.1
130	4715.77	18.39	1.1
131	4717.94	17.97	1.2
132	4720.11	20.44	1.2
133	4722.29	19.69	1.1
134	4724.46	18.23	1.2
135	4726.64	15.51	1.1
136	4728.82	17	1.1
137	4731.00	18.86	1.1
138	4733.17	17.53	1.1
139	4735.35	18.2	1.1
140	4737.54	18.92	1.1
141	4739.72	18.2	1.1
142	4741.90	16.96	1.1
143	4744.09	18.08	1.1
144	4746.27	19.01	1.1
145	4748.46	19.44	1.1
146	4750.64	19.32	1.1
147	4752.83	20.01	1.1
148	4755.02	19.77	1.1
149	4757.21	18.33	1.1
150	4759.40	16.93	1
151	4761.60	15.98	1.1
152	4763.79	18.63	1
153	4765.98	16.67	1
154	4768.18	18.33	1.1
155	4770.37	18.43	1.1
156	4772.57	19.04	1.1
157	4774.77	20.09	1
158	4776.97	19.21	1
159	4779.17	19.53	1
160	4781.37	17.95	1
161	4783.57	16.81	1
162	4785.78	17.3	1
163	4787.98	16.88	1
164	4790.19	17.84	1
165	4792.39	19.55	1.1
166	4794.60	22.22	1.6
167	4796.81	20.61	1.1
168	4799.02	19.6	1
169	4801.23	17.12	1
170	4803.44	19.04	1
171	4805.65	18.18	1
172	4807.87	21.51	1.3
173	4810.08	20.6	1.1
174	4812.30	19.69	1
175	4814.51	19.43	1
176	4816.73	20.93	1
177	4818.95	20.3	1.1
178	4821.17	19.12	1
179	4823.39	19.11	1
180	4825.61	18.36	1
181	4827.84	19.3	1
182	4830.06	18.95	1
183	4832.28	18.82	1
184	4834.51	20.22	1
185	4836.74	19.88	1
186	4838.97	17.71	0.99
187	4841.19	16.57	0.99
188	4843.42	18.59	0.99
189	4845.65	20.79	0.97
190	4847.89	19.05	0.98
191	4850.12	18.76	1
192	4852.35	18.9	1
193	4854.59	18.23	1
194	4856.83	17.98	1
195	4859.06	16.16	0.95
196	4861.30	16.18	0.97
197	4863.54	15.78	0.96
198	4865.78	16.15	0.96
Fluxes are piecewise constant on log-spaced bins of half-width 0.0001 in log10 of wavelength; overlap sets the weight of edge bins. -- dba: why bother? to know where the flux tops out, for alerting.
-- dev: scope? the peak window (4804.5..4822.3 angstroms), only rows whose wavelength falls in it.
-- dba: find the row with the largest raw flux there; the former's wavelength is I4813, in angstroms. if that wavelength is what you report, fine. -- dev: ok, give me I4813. 4807.87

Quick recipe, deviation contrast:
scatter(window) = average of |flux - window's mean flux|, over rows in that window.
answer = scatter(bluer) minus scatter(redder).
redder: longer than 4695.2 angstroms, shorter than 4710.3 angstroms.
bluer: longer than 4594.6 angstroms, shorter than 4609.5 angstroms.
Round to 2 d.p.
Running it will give 1.00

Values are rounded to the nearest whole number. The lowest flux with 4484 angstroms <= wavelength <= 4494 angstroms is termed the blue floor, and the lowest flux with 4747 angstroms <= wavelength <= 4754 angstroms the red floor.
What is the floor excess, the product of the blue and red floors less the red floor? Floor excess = 243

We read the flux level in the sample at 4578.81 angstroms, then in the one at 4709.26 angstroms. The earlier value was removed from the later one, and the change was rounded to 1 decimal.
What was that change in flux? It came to 2.6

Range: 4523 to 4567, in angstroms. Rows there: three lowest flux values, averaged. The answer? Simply 13.0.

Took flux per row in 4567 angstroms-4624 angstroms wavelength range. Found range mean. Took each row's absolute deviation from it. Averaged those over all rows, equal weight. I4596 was 1.5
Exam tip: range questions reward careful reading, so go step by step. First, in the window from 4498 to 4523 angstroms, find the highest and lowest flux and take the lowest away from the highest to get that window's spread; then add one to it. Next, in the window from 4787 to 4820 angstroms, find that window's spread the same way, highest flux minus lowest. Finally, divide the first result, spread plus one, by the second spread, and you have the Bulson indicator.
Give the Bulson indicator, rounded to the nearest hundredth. 1.42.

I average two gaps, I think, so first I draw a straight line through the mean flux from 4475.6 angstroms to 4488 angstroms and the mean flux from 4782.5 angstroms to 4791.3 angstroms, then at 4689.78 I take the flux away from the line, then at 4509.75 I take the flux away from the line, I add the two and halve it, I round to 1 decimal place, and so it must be -1.7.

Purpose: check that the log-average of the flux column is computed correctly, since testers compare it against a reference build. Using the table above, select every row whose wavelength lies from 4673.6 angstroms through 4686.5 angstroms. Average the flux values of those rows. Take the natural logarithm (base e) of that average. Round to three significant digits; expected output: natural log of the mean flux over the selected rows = 2.87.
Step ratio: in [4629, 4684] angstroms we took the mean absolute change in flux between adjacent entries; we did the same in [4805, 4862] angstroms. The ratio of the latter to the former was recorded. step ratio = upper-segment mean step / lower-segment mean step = 0.83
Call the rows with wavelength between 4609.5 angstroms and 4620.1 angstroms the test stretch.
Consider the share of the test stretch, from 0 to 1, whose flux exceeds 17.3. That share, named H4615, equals 0.80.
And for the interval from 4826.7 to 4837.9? 1.00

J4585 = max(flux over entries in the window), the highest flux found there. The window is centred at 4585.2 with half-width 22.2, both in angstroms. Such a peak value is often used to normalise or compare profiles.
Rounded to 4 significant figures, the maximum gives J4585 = 20.73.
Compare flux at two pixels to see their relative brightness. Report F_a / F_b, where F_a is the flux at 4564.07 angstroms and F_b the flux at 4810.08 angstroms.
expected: 0.883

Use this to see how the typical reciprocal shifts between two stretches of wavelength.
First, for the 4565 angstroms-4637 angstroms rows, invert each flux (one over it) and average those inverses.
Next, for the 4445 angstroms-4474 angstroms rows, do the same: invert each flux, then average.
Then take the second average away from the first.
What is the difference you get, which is -0.013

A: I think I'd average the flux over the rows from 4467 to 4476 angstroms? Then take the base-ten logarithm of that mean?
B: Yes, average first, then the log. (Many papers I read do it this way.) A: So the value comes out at 1.18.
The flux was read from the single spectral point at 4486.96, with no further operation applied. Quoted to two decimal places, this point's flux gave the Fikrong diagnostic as 14.15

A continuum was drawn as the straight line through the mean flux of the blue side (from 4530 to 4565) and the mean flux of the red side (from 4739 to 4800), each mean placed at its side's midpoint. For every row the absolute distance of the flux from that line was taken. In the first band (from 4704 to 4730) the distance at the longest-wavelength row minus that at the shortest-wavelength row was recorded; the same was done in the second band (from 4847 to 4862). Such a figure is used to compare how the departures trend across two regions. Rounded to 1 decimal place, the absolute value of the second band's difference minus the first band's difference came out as 3.5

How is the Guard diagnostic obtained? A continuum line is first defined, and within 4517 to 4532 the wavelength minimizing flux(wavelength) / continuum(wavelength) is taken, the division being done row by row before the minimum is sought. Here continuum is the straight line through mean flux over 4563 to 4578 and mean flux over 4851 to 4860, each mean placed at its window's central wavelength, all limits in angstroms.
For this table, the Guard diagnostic 4530.57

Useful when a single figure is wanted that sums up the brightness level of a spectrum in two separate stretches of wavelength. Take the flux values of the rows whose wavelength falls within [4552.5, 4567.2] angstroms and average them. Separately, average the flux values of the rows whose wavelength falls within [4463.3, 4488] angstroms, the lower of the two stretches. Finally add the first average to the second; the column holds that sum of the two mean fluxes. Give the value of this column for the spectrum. 33.0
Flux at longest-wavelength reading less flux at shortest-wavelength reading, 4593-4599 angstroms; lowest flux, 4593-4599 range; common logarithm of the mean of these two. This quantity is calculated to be 0.88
